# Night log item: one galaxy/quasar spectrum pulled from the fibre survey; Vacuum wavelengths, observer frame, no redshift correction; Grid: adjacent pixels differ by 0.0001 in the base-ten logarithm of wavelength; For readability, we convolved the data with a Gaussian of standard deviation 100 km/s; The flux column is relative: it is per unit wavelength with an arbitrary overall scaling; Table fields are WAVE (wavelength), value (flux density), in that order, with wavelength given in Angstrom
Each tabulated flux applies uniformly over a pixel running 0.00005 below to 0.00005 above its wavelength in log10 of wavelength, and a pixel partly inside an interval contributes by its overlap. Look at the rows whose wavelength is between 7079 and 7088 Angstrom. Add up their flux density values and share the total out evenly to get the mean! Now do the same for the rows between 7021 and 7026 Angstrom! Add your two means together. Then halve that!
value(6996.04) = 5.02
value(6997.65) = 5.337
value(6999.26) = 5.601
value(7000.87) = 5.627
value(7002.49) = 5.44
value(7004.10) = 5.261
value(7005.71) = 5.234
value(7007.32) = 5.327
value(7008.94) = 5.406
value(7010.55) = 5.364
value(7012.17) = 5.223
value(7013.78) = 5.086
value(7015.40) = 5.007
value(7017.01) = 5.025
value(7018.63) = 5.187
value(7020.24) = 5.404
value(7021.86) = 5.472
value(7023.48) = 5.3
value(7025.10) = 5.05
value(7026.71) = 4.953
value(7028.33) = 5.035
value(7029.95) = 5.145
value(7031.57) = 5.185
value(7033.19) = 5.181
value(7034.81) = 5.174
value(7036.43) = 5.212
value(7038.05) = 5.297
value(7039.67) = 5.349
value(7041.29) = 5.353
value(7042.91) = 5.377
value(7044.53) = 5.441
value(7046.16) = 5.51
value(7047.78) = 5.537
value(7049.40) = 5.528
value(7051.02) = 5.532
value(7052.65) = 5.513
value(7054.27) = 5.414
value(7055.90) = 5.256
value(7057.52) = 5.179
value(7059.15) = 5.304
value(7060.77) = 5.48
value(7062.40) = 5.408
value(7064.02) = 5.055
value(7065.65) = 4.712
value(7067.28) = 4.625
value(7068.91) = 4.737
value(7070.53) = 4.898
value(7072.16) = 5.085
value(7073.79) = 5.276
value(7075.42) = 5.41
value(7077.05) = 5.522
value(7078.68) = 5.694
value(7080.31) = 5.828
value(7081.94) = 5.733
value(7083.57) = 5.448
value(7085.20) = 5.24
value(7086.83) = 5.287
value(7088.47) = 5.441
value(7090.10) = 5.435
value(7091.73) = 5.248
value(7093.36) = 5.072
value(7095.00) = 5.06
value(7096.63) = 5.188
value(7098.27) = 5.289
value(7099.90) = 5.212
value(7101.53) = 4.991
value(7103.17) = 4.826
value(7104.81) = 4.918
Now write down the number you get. 5.39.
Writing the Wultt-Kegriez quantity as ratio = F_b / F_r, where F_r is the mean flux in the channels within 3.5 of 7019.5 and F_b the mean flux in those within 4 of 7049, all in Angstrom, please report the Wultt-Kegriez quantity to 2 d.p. 1.05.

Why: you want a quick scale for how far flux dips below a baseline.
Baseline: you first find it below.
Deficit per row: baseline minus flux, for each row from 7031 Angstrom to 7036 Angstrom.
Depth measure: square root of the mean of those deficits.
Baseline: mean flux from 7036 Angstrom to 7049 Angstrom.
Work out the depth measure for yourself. 0.5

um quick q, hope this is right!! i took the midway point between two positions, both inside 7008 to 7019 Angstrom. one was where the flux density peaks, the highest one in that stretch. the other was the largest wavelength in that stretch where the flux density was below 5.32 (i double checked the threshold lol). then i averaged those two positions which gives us 7013.8 Angstrom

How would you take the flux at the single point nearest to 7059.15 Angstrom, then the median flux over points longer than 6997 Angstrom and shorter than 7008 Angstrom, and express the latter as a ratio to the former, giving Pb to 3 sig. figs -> 1.01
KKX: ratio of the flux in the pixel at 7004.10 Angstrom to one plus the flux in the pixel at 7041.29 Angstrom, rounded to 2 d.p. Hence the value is 0.83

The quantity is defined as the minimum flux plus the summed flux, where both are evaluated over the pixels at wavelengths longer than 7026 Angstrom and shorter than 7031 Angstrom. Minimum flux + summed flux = 20.1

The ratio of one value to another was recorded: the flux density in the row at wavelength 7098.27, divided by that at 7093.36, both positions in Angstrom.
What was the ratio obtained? 1.04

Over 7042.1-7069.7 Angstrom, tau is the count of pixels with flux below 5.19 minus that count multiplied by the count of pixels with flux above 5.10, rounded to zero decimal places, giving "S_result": -60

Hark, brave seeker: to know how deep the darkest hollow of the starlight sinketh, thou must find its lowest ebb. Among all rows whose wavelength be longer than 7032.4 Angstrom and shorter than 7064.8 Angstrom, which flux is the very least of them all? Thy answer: 5.055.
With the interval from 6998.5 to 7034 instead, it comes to 4.953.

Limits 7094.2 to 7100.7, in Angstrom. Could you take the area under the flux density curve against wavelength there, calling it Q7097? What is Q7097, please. 34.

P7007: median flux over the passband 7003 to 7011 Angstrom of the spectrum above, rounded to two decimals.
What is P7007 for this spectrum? 5.33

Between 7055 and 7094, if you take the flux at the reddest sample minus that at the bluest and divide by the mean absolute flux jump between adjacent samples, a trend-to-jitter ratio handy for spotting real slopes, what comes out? -1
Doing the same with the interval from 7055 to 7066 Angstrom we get -3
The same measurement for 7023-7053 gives 4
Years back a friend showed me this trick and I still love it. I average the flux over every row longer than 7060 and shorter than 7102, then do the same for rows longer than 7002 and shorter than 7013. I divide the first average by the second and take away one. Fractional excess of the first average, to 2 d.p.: -0.01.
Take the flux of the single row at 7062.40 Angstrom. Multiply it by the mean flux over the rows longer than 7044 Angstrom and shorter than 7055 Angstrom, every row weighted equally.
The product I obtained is 29.7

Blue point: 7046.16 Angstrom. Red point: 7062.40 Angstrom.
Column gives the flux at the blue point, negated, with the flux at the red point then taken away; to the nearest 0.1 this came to -10.9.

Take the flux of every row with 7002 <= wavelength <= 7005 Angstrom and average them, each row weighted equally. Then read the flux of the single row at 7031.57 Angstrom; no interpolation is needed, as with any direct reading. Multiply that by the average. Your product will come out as 27.7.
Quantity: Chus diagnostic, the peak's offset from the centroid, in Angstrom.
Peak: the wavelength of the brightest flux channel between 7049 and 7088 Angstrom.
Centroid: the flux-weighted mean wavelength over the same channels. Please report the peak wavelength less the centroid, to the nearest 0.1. 12.1 Angstrom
